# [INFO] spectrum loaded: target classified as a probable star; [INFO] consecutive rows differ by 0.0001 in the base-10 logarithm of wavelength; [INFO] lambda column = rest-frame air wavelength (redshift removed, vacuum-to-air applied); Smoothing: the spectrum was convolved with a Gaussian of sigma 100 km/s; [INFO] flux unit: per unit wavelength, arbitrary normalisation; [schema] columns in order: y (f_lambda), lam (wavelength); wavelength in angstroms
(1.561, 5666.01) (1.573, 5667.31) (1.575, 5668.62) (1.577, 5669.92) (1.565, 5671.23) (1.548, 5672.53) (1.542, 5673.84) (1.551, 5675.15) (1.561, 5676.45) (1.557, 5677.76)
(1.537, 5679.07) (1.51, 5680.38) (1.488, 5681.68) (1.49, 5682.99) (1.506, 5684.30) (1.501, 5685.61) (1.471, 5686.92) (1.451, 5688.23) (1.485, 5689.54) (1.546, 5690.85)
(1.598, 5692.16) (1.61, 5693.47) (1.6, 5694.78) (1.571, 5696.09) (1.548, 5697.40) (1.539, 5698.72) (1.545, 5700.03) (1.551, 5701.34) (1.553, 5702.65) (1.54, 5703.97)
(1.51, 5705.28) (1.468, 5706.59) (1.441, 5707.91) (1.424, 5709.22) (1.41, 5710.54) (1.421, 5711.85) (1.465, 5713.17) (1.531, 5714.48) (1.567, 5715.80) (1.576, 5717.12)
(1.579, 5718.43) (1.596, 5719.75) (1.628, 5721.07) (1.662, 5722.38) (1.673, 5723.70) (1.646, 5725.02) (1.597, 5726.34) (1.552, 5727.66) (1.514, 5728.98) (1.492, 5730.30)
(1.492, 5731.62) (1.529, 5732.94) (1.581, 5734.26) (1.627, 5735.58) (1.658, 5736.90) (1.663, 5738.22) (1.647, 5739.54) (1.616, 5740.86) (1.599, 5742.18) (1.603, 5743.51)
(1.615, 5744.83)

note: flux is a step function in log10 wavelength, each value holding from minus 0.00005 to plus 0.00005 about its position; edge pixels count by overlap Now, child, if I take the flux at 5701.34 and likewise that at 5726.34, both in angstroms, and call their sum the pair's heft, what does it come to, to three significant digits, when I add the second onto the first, 3.15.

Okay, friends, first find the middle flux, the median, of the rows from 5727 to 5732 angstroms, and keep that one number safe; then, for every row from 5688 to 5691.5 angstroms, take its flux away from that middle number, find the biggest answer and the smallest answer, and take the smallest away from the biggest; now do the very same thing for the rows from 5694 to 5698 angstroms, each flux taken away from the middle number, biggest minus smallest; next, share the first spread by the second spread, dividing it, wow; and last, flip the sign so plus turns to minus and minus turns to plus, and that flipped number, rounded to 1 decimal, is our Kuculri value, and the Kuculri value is -1.8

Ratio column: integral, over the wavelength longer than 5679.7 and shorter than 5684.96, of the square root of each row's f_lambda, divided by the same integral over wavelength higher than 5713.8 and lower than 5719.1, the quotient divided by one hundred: 0.010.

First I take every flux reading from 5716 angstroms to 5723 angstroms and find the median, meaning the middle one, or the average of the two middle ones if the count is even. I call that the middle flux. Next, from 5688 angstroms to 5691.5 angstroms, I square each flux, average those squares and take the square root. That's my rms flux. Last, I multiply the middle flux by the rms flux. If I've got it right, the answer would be 2.39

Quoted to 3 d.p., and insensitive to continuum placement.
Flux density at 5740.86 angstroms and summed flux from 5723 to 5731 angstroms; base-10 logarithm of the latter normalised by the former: 0.768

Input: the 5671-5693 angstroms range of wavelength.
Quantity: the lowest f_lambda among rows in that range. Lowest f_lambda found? 1.451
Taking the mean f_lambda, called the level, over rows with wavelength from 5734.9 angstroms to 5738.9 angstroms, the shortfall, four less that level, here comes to 2.35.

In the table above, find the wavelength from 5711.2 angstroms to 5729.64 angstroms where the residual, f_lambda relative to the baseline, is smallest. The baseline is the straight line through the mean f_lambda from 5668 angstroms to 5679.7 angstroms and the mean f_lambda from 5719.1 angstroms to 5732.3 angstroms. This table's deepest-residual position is 5711.85 angstroms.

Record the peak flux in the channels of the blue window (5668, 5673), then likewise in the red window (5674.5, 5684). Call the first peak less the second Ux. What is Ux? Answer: 0.016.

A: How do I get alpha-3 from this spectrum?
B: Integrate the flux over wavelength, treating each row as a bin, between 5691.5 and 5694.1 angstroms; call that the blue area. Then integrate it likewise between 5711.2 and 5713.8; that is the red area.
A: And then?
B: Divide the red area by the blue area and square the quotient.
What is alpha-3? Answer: 0.81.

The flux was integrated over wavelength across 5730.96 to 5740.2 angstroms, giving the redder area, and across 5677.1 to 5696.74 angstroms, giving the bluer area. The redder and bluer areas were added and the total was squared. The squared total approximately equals 2007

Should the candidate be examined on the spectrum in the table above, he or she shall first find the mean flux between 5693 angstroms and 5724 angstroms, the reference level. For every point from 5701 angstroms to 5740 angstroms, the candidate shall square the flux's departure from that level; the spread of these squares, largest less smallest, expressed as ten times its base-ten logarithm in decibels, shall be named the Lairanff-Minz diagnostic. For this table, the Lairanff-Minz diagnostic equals -18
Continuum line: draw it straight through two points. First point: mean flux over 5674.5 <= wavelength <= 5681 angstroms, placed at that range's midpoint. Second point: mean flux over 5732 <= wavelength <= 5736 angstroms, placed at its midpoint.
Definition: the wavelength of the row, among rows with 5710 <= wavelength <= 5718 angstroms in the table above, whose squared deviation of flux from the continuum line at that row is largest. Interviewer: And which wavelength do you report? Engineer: 5710.54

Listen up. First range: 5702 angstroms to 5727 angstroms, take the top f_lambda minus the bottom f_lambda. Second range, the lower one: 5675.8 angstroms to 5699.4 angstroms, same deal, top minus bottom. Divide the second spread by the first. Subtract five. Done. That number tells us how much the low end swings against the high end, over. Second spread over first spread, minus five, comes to -4.40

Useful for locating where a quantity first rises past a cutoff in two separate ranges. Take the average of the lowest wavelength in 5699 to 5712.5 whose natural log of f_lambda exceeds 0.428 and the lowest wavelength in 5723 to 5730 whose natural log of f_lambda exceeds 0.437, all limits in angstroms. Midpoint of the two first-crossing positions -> 5711.9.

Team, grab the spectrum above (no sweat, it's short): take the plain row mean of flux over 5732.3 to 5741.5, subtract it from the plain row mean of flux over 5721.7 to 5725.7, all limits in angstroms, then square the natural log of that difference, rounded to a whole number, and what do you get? 10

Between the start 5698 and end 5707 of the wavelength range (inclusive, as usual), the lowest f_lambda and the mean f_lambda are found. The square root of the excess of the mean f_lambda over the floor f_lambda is 0.25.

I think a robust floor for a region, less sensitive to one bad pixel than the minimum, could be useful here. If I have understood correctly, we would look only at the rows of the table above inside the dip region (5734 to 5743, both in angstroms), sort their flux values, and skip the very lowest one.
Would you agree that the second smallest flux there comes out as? 1.599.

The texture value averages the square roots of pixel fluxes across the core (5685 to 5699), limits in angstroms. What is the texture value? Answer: 1.24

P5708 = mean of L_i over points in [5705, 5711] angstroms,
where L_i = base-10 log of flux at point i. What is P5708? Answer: 0.161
